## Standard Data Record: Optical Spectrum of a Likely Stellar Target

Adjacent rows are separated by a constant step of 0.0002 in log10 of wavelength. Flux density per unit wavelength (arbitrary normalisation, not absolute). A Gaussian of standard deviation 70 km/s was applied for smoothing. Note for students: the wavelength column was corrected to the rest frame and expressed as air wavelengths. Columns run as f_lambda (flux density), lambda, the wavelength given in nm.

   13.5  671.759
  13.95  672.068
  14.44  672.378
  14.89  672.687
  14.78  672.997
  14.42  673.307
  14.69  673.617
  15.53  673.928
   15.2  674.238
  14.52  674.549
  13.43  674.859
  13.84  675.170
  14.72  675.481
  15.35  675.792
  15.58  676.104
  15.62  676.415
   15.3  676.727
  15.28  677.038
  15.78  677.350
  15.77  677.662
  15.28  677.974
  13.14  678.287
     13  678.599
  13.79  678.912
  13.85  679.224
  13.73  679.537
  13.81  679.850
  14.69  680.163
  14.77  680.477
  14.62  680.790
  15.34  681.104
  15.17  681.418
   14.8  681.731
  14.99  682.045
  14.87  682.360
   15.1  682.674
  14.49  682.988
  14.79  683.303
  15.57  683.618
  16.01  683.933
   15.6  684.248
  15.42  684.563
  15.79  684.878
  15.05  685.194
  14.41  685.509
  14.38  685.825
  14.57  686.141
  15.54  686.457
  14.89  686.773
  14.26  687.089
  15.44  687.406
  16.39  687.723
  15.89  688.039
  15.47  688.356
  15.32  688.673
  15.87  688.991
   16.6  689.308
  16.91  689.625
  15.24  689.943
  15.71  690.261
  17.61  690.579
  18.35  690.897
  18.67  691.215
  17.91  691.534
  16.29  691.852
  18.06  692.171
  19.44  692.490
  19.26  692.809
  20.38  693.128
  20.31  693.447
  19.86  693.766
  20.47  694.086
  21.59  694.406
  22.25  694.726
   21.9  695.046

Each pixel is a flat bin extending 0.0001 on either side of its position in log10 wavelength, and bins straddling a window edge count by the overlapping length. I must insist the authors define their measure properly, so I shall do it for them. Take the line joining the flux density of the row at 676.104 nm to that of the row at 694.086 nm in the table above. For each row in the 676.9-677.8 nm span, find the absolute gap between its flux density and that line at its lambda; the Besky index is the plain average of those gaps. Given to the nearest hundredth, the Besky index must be 0.31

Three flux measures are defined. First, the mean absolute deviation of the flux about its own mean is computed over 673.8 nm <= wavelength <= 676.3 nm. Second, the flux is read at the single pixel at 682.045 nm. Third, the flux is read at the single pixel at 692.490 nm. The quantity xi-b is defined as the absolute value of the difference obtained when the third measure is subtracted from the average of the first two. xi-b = 11.6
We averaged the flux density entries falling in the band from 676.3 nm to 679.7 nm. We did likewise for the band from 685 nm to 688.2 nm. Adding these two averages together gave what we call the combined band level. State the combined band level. 29.7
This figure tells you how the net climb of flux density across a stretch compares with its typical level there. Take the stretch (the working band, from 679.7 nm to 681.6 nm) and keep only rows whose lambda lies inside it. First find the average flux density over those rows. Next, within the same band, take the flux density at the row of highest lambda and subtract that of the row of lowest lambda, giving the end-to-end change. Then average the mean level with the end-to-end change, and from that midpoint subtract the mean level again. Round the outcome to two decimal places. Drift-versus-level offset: -6.69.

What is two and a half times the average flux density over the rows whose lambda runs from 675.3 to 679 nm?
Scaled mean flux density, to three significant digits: 37.2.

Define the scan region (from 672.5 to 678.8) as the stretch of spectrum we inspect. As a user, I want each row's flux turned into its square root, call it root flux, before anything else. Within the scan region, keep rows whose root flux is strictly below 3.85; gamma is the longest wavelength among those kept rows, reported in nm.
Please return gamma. 678.599 nm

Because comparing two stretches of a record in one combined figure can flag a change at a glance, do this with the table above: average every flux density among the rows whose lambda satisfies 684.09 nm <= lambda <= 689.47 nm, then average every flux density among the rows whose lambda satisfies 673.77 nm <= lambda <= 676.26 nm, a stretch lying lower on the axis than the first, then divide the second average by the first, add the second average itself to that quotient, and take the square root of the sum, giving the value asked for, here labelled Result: 3.97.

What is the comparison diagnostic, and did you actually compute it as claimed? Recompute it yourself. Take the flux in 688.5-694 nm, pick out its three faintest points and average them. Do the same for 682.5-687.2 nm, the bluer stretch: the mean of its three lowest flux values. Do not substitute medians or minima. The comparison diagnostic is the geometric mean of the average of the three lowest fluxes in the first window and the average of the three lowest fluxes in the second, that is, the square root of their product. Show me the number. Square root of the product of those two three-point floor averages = 14.9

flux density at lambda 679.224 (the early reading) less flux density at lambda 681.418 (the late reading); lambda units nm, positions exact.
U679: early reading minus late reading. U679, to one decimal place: -1.3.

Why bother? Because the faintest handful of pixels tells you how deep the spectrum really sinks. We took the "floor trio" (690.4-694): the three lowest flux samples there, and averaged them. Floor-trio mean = 17.3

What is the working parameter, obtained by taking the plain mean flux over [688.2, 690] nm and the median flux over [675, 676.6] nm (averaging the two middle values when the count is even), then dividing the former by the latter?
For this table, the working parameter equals 1.04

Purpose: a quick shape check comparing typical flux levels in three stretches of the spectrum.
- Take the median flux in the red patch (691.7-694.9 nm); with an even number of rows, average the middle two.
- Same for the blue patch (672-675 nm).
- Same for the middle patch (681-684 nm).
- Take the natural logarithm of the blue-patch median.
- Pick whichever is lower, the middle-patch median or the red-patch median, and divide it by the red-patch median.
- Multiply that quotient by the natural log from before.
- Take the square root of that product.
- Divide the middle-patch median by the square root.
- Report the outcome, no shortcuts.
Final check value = 10.6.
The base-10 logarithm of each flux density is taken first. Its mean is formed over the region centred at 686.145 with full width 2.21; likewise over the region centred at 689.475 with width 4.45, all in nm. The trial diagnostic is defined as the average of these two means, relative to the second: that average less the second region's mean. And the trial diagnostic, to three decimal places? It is -0.025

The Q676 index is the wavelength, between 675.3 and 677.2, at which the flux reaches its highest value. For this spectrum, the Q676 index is 676.415 nm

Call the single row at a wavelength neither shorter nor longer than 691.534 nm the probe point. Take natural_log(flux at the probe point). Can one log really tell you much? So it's 2.89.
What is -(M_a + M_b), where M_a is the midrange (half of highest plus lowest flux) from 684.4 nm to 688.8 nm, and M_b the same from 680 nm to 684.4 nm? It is -30.6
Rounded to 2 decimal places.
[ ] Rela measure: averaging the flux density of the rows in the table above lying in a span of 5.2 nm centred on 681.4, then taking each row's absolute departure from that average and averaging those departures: 0.48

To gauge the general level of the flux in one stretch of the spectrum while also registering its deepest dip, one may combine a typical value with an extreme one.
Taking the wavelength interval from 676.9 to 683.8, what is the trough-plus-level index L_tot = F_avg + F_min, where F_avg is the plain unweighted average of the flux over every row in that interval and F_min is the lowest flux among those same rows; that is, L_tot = 27.7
